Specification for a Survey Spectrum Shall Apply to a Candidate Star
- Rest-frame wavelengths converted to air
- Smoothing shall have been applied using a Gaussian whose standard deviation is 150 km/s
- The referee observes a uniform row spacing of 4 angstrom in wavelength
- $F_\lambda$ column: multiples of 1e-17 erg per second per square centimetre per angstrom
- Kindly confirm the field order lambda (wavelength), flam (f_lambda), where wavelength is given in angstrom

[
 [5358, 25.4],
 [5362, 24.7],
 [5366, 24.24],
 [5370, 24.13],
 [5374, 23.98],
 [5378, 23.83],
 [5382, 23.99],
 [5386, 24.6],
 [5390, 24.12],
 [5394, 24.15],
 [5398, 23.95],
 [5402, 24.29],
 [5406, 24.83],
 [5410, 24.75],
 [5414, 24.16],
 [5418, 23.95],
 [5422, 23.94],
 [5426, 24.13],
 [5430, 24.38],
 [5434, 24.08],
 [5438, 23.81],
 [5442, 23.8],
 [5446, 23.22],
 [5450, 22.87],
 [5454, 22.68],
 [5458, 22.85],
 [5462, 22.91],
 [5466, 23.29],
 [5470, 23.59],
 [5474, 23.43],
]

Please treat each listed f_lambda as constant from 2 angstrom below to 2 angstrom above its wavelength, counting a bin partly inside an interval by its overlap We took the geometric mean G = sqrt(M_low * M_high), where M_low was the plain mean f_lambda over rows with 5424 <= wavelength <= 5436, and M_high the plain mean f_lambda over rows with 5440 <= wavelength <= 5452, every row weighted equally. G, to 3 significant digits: 23.7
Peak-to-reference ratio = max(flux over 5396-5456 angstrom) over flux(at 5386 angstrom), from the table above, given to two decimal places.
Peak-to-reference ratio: 1.01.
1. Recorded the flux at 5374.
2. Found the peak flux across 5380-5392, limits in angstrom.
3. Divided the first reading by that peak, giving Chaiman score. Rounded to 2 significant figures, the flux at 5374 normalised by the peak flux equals 0.97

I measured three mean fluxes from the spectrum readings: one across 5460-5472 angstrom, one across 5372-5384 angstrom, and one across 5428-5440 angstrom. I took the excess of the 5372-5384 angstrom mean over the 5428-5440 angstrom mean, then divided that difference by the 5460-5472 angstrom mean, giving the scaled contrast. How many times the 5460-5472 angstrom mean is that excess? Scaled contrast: -0.0067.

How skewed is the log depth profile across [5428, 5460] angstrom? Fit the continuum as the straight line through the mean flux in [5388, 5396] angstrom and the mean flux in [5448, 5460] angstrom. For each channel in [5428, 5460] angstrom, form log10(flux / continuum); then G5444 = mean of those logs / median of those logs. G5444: 0.97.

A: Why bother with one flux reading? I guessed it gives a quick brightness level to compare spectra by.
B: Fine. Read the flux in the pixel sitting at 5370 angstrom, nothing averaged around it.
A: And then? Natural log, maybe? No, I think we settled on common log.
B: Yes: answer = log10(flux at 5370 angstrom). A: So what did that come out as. 1.38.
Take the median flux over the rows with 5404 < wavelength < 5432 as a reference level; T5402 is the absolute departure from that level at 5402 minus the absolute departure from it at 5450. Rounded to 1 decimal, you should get -1.2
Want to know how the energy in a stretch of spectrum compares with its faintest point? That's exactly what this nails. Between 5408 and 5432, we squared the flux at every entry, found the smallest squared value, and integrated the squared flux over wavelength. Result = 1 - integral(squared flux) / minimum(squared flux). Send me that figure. -23.6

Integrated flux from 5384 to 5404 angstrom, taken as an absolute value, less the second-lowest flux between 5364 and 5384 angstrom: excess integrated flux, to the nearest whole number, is 460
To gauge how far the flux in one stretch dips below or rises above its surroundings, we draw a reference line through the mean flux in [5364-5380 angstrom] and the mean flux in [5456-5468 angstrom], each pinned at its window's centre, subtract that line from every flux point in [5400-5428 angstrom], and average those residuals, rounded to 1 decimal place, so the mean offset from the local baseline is 0.7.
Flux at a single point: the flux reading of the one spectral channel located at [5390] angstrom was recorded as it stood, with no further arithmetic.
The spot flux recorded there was 24.12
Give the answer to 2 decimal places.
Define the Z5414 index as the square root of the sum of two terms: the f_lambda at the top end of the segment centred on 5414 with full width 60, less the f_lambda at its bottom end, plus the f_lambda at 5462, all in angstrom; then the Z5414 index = 4.70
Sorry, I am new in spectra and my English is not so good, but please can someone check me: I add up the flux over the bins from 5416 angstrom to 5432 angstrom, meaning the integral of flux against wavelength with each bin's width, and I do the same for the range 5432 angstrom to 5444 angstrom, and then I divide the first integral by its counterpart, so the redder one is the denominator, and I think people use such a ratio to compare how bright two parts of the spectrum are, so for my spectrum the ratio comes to 1.3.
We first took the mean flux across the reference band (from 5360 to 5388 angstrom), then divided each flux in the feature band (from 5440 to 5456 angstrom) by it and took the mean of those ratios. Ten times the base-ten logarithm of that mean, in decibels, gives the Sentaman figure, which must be -0.20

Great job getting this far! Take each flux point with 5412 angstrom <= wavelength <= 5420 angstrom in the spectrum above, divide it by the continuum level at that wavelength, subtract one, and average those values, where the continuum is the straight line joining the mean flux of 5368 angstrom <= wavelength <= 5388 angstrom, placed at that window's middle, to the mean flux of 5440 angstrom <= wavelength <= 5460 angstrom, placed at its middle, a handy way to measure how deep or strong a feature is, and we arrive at 0.021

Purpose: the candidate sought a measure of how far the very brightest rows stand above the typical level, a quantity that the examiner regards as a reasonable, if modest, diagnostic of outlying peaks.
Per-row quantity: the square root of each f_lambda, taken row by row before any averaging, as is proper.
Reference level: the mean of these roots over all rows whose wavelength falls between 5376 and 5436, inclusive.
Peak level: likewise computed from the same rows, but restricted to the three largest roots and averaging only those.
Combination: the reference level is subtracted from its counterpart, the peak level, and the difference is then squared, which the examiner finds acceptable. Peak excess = 0.0027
